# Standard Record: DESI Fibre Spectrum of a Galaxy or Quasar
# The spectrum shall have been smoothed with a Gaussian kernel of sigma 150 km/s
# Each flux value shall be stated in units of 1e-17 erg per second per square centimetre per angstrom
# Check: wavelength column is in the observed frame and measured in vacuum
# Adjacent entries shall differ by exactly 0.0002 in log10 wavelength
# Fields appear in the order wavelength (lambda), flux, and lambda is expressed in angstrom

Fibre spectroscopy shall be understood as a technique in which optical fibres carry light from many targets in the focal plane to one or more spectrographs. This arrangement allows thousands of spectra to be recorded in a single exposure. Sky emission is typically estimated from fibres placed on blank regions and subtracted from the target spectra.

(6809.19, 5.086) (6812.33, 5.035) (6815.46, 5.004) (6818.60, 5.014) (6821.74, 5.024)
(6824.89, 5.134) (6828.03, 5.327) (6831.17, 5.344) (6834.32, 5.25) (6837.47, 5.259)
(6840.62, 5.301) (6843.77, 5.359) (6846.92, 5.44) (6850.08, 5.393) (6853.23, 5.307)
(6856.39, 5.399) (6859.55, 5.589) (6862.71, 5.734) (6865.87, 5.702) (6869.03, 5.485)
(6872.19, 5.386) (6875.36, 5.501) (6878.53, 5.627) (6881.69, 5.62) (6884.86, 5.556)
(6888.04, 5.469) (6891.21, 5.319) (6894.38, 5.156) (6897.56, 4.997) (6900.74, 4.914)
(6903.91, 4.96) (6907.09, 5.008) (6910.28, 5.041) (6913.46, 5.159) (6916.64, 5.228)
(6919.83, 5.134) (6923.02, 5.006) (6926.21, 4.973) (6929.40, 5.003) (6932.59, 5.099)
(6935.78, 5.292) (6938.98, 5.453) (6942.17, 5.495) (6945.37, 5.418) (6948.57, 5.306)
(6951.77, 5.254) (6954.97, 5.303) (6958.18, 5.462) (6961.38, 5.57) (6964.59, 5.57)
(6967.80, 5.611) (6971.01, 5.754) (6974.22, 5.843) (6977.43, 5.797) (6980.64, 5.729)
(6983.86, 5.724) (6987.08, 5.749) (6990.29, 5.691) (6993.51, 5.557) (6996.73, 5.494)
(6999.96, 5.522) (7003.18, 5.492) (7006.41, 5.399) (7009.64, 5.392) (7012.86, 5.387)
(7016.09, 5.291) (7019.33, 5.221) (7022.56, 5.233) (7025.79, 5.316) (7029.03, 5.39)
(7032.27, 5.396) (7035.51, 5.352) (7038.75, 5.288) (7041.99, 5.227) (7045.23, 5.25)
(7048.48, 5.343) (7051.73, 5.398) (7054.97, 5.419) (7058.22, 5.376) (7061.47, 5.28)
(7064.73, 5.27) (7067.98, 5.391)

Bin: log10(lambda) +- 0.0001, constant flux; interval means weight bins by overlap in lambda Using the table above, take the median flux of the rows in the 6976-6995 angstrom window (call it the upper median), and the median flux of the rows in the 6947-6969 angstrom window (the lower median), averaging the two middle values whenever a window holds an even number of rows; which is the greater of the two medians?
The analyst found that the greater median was 5.73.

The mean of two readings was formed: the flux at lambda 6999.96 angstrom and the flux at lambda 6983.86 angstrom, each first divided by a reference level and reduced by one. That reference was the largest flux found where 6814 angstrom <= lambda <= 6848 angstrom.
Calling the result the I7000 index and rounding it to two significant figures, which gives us 0.034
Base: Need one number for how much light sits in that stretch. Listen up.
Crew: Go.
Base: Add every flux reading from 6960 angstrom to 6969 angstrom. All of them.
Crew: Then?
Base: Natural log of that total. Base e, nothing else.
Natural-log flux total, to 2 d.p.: 2.82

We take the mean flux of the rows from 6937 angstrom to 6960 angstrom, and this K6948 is 5.38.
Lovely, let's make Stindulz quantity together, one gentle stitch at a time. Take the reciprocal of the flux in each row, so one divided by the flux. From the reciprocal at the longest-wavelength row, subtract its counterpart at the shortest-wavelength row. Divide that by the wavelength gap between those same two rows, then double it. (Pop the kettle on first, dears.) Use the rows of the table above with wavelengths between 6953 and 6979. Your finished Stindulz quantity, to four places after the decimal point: -0.0014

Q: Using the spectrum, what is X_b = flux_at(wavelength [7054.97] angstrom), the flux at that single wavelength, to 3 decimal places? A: 5.419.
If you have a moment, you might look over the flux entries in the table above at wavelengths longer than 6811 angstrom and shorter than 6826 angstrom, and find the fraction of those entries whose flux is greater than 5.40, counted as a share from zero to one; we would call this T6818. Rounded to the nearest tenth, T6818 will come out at 0.0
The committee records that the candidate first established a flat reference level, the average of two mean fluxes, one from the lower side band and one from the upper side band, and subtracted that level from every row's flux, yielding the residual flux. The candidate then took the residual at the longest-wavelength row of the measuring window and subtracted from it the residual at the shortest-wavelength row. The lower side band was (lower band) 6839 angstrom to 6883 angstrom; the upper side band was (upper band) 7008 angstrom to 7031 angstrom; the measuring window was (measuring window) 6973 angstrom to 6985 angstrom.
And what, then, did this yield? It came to -0.1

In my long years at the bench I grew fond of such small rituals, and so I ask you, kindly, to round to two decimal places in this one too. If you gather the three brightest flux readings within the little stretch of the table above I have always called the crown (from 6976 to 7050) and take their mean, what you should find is 5.76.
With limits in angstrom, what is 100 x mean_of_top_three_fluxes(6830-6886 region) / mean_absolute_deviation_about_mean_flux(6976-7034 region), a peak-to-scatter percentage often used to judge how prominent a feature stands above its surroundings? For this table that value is 3750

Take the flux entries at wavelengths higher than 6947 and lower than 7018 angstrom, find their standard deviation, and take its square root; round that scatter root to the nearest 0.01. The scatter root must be 0.42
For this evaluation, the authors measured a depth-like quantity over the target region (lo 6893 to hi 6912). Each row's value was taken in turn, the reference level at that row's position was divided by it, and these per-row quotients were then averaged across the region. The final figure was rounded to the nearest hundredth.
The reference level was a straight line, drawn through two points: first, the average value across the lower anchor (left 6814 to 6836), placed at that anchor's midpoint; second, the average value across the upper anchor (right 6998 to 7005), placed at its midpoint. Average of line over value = 1.06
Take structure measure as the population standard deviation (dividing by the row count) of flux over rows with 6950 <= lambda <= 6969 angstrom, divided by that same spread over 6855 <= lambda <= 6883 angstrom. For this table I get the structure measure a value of 1.2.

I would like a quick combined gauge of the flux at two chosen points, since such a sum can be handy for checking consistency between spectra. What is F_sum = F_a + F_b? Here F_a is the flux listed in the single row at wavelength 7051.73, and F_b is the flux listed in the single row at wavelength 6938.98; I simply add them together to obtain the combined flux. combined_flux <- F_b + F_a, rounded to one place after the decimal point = 10.9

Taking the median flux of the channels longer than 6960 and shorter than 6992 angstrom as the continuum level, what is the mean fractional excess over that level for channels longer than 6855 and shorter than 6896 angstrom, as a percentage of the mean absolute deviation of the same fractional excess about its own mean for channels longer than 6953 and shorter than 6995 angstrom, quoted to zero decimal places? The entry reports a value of -185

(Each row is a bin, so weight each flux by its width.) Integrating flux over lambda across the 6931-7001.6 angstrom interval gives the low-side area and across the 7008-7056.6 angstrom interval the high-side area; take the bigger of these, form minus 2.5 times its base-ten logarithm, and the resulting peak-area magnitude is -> -6.5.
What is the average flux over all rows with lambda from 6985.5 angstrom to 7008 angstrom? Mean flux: 5.56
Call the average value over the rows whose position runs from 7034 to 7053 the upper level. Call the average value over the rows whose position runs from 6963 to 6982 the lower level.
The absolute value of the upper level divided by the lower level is 0.93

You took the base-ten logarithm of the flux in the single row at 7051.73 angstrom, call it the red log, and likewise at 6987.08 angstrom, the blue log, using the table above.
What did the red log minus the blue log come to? -0.03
